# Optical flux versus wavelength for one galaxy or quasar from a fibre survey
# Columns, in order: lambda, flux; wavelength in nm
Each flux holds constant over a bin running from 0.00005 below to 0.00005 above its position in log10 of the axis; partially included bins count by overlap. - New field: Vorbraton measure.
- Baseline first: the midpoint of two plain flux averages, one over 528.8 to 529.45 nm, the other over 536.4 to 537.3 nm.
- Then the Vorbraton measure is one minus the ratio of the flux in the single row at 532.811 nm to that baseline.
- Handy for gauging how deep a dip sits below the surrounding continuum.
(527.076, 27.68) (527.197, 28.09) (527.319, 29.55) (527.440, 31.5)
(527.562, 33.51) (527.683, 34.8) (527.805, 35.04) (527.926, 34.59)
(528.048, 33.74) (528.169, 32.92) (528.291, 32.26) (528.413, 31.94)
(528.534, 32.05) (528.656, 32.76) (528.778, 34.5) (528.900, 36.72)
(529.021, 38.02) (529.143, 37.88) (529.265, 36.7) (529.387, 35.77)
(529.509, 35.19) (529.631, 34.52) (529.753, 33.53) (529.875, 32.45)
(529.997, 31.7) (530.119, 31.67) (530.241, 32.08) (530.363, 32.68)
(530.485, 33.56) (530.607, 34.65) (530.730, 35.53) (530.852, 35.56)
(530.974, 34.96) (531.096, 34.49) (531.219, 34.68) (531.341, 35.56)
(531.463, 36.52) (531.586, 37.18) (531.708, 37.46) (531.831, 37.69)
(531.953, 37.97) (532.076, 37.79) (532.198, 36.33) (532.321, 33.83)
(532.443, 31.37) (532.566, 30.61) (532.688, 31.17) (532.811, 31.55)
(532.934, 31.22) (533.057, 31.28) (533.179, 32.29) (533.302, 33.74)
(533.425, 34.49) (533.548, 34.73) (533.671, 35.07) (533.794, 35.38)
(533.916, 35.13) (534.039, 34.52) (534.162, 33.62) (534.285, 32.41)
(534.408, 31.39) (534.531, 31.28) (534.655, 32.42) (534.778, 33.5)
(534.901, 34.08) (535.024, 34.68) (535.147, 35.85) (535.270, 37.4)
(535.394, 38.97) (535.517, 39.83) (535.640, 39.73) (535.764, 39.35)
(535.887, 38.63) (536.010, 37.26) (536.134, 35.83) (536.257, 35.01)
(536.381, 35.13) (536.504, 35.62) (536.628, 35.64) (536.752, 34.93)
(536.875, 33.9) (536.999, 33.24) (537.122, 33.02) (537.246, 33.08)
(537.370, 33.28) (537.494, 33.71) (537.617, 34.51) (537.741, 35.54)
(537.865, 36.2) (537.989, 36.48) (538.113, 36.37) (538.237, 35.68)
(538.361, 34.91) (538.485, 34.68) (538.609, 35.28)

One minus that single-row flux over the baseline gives 0.11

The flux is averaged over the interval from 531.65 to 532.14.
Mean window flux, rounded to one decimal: 37.7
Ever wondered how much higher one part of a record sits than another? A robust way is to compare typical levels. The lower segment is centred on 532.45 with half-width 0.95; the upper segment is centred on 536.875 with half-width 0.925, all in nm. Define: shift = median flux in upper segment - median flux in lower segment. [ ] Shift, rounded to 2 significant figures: 1.2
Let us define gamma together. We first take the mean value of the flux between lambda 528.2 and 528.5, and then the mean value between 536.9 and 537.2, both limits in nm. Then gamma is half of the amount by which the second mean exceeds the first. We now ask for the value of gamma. 0.52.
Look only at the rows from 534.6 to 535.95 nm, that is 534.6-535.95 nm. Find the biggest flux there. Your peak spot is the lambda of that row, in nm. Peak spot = 535.517 nm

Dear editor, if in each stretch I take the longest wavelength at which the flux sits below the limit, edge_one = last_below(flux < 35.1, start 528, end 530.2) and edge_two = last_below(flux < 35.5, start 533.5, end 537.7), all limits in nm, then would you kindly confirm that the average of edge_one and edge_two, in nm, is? 533.87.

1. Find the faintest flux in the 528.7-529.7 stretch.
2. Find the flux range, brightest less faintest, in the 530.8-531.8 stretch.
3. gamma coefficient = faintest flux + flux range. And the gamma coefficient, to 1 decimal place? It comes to 37.5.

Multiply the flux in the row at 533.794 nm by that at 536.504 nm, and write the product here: 1260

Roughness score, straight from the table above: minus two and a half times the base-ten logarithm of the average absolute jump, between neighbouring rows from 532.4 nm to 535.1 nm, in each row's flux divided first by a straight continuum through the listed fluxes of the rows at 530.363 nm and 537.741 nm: 4.31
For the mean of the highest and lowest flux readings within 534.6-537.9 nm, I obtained 36.1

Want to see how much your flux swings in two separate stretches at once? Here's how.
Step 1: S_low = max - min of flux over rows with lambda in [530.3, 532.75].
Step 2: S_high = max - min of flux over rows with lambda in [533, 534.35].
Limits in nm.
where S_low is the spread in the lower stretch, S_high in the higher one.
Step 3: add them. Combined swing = 11.5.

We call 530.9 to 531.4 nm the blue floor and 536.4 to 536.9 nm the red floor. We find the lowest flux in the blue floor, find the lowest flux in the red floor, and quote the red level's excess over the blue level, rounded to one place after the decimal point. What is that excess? -0.6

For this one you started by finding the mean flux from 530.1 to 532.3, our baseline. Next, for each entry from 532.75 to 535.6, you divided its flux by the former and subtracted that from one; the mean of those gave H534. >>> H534 0.035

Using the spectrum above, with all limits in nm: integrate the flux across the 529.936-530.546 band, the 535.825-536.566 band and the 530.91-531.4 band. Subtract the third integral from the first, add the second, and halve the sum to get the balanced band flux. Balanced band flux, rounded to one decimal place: 14.8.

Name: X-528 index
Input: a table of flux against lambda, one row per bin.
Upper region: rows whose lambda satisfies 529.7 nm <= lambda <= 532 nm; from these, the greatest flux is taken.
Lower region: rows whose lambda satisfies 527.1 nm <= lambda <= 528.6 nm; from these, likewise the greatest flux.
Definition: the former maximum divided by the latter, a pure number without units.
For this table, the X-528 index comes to 1.08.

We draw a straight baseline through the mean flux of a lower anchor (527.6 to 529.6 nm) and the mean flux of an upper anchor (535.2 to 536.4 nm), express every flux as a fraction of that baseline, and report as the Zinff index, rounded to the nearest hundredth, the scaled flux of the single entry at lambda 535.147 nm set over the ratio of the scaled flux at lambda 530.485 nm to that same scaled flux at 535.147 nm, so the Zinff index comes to 0.97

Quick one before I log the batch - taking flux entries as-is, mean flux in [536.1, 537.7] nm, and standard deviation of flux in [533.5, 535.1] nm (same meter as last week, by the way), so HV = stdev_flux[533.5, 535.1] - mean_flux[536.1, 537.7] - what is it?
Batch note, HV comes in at -33.0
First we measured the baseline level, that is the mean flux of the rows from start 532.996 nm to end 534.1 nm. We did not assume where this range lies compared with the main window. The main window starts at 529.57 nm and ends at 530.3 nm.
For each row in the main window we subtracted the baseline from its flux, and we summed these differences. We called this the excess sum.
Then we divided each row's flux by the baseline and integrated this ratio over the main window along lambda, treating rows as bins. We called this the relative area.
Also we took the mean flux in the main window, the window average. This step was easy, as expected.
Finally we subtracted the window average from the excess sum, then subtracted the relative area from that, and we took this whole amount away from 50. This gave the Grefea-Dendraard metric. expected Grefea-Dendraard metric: 92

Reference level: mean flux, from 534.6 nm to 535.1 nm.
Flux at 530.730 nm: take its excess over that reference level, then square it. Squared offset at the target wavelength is 3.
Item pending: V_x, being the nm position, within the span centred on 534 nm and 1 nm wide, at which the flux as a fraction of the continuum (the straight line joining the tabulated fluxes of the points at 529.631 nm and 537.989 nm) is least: 534.408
